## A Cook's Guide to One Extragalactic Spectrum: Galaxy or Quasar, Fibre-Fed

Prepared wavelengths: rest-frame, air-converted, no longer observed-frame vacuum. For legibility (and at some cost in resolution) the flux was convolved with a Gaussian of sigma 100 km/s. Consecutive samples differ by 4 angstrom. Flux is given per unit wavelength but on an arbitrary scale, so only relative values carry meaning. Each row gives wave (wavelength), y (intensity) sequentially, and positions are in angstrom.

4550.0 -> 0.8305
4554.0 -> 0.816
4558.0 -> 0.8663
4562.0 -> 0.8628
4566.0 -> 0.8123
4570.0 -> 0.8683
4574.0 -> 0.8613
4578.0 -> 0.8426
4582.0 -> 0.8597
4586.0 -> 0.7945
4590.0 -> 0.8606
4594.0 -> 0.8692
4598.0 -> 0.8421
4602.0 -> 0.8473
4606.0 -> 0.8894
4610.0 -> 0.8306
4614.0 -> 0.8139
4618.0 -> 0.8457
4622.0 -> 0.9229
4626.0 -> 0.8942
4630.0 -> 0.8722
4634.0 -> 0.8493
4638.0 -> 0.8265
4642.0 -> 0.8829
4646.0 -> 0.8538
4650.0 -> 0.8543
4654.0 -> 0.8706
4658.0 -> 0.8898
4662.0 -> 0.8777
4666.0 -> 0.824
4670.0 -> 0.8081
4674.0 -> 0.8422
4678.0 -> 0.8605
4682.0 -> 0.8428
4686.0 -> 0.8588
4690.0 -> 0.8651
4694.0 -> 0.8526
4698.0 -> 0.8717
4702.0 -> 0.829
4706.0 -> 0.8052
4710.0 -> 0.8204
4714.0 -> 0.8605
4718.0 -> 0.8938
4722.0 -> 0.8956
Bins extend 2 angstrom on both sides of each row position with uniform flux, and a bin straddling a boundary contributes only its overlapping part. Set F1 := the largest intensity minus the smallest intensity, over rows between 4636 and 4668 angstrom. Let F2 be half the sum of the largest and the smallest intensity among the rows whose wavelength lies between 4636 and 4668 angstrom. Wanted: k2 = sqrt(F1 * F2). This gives 0.237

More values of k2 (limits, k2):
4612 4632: 0.308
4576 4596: 0.249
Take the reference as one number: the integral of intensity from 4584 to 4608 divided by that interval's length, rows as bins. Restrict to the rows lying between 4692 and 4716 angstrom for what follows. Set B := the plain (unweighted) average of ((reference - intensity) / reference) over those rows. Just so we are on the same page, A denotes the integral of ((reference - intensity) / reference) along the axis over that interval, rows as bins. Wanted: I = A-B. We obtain 0.29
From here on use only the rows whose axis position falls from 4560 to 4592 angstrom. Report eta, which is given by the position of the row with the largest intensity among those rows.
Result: 4570.0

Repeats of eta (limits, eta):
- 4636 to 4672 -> 4658.0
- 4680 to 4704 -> 4698.0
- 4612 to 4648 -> 4622.0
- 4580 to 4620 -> 4606.0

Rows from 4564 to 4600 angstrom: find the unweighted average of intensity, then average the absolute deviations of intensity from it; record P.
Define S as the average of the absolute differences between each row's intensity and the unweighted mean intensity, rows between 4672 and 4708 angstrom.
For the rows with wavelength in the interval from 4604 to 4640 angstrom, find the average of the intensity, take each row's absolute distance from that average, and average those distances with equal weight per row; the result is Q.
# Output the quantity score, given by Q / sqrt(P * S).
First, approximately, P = 0.020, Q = 0.0304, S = 0.0158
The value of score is 1.70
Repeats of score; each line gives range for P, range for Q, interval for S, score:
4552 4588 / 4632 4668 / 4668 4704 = 1.01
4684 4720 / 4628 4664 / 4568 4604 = 0.87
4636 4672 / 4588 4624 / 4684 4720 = 1.09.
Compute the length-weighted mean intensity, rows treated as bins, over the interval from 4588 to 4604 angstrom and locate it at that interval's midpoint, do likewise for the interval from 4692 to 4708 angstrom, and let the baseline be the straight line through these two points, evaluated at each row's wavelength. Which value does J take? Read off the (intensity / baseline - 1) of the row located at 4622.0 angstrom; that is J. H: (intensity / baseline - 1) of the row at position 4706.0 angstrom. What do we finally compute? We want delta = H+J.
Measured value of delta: 0.044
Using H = -0.040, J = 0.084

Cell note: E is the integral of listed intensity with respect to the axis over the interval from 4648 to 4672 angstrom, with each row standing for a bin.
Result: 20.5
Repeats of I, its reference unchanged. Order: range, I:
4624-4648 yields -0.34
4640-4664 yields -0.57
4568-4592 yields 0.07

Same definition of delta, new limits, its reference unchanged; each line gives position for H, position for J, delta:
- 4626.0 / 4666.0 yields 0.027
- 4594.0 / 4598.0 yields 0.002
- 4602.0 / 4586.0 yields -0.080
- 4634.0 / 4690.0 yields 0.029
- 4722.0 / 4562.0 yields 0.074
